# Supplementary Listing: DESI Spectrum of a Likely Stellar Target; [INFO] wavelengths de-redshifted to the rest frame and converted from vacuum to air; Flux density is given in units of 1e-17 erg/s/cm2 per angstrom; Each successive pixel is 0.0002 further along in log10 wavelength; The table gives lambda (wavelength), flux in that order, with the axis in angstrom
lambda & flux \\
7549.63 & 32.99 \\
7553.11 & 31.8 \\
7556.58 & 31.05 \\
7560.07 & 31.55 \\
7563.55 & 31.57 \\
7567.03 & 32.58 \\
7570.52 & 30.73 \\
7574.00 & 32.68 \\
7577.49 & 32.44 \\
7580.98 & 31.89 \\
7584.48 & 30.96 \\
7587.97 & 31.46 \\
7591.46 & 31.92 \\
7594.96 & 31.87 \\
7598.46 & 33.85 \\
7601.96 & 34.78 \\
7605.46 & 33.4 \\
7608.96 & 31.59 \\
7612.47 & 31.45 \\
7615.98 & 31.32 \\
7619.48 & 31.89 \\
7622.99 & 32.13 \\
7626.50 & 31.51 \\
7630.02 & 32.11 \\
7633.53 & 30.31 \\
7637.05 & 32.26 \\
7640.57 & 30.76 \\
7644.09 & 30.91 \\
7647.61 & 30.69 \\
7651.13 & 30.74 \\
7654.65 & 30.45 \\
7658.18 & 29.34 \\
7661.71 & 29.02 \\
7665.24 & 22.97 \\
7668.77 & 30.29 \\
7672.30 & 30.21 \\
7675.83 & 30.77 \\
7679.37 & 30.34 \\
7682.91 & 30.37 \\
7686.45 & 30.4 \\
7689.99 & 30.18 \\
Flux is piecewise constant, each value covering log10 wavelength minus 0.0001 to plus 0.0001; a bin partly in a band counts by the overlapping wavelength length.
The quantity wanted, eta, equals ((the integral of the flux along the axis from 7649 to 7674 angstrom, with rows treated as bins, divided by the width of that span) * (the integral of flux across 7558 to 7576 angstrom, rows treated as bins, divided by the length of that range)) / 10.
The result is 92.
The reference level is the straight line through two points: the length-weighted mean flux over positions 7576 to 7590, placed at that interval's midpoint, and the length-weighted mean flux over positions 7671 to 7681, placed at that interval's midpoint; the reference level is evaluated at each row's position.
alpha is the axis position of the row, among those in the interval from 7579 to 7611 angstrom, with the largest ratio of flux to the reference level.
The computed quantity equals 7601.96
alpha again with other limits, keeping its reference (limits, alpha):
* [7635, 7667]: 7637.05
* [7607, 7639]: 7637.05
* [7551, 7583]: 7574.00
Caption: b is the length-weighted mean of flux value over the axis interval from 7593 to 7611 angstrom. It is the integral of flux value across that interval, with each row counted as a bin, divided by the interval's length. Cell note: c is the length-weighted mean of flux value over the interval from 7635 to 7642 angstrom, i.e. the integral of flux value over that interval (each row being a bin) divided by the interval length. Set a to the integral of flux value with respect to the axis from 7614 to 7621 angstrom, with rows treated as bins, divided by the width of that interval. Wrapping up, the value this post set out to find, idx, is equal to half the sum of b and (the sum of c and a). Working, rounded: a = 31.6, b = 33.0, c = 31.5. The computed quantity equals 48.1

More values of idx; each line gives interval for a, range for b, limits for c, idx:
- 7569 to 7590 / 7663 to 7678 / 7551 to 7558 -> 45.9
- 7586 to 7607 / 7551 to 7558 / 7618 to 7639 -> 48.0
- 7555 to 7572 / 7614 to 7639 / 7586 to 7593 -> 47.4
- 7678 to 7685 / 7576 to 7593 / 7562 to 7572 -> 46.9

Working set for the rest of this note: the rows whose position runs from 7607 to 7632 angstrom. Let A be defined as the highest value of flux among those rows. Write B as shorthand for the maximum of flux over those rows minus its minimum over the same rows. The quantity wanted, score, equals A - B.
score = 31.3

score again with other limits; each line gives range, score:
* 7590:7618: 31.3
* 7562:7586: 30.7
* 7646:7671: 23.0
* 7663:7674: 23.0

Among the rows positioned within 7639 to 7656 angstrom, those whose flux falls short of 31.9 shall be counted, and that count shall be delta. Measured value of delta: 5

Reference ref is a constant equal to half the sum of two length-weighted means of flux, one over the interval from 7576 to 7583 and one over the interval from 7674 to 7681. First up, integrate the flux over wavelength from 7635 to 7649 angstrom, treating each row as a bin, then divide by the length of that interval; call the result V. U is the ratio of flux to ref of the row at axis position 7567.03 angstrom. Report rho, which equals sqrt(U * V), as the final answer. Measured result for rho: 5.69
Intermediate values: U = 1.04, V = 31.1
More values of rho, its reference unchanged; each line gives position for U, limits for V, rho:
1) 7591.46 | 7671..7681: 5.57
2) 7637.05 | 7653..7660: 5.55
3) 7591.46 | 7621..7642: 5.67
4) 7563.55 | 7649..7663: 5.49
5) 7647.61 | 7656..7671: 5.24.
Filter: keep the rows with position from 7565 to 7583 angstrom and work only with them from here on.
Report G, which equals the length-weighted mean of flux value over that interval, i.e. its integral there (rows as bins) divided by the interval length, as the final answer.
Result 32.0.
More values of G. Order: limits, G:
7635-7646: 31.3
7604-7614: 32.1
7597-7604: 34.3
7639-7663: 30.3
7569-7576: 31.8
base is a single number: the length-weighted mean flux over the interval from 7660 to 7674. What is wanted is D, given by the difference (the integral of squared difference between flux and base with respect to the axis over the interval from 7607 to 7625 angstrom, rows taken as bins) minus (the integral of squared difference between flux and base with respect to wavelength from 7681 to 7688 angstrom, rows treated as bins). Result 197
